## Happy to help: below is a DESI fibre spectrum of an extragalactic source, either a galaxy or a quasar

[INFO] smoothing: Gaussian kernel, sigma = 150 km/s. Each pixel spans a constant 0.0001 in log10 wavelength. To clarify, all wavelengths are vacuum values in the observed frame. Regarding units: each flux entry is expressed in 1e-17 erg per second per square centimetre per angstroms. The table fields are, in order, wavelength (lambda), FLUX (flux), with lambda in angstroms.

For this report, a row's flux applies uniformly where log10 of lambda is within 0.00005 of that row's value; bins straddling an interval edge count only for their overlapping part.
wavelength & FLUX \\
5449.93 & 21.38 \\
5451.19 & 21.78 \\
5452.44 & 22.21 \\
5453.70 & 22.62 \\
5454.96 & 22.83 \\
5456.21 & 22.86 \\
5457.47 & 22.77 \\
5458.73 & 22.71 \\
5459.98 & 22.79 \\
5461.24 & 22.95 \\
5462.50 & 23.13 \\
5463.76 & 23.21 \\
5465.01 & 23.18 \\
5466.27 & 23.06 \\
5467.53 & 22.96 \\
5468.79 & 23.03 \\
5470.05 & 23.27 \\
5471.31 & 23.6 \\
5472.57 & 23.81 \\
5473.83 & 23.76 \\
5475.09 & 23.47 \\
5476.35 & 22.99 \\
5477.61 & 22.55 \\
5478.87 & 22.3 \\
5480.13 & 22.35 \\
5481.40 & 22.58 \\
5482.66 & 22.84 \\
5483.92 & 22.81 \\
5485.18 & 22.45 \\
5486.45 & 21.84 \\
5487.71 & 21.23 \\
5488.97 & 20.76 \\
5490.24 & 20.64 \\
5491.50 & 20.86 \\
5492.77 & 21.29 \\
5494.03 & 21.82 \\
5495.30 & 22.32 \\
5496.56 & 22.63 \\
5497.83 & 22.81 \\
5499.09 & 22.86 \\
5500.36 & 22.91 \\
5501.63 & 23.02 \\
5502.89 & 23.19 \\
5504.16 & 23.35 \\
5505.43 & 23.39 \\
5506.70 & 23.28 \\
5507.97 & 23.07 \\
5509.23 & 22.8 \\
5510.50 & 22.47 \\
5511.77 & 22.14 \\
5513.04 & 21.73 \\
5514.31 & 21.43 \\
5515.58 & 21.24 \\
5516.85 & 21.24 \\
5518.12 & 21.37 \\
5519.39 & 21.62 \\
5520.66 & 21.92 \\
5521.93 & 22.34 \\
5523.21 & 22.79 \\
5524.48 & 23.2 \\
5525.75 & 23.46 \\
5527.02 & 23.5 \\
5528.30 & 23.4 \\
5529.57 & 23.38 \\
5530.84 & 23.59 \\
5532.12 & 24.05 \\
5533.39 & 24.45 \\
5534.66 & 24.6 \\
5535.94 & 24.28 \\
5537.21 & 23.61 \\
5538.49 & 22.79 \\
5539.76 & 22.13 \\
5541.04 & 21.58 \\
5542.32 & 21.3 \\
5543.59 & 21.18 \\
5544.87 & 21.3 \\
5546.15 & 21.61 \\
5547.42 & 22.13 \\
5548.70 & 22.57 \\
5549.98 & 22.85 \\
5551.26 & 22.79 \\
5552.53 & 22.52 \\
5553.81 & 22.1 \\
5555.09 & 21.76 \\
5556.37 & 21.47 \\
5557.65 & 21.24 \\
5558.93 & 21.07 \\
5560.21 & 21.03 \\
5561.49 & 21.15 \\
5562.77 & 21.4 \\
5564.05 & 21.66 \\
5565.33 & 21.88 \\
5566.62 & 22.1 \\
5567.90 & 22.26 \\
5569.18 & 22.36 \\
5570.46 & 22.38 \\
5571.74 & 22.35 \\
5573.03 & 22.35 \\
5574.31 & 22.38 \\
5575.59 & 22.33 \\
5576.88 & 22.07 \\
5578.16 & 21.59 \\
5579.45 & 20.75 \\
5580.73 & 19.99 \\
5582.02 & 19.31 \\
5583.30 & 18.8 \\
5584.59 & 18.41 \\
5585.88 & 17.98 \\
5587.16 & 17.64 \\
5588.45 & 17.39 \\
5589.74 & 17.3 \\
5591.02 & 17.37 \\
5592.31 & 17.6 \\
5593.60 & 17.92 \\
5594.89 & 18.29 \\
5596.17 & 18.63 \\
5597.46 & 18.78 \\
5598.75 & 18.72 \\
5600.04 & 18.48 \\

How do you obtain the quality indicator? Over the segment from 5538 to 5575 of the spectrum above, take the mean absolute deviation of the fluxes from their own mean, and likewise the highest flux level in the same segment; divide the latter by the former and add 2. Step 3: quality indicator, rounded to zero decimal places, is 48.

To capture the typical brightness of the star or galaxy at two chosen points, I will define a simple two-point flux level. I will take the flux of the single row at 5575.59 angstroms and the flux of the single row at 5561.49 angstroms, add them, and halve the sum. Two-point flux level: 21.7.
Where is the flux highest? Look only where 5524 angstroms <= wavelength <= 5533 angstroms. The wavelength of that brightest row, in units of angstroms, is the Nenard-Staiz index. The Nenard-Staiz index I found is 5532.12 angstroms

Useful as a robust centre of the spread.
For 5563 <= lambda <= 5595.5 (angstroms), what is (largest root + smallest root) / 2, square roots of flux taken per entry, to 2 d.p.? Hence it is 4.45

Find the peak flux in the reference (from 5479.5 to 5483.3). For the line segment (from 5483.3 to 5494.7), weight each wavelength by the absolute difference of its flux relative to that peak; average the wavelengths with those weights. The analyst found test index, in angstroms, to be 5490.0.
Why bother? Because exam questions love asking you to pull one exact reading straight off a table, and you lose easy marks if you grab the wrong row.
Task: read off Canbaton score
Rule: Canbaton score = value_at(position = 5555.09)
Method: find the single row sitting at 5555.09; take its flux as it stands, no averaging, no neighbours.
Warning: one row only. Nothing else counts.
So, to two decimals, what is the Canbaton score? 21.76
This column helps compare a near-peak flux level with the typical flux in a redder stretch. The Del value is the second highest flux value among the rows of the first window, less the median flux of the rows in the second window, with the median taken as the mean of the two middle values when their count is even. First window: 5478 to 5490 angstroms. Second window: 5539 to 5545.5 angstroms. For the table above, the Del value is 1.5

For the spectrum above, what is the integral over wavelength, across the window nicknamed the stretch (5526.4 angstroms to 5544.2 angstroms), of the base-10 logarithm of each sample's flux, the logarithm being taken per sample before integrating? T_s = 24.3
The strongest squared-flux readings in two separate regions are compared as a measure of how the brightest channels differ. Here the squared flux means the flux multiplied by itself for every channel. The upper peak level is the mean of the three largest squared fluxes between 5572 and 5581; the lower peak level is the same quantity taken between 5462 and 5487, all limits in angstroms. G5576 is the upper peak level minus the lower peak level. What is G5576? -63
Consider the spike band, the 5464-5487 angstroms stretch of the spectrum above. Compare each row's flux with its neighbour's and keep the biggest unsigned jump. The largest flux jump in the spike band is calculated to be 0.61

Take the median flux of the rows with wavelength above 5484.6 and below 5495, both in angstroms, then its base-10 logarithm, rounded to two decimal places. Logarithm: 1.33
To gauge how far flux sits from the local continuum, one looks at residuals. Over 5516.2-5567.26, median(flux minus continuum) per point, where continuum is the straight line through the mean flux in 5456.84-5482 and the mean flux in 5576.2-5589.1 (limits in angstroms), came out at 1.6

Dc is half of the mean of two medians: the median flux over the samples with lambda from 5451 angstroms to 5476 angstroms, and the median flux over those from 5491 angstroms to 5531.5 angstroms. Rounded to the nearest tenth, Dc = 11.4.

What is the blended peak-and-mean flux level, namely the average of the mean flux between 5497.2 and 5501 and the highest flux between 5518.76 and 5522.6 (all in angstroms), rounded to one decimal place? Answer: 22.6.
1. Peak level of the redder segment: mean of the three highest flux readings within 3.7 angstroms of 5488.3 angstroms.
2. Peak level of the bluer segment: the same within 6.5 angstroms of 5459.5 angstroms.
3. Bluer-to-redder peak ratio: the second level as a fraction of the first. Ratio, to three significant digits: 1.06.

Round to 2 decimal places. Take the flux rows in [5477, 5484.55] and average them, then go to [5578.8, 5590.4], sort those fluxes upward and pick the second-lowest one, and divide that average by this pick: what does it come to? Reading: 1.30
